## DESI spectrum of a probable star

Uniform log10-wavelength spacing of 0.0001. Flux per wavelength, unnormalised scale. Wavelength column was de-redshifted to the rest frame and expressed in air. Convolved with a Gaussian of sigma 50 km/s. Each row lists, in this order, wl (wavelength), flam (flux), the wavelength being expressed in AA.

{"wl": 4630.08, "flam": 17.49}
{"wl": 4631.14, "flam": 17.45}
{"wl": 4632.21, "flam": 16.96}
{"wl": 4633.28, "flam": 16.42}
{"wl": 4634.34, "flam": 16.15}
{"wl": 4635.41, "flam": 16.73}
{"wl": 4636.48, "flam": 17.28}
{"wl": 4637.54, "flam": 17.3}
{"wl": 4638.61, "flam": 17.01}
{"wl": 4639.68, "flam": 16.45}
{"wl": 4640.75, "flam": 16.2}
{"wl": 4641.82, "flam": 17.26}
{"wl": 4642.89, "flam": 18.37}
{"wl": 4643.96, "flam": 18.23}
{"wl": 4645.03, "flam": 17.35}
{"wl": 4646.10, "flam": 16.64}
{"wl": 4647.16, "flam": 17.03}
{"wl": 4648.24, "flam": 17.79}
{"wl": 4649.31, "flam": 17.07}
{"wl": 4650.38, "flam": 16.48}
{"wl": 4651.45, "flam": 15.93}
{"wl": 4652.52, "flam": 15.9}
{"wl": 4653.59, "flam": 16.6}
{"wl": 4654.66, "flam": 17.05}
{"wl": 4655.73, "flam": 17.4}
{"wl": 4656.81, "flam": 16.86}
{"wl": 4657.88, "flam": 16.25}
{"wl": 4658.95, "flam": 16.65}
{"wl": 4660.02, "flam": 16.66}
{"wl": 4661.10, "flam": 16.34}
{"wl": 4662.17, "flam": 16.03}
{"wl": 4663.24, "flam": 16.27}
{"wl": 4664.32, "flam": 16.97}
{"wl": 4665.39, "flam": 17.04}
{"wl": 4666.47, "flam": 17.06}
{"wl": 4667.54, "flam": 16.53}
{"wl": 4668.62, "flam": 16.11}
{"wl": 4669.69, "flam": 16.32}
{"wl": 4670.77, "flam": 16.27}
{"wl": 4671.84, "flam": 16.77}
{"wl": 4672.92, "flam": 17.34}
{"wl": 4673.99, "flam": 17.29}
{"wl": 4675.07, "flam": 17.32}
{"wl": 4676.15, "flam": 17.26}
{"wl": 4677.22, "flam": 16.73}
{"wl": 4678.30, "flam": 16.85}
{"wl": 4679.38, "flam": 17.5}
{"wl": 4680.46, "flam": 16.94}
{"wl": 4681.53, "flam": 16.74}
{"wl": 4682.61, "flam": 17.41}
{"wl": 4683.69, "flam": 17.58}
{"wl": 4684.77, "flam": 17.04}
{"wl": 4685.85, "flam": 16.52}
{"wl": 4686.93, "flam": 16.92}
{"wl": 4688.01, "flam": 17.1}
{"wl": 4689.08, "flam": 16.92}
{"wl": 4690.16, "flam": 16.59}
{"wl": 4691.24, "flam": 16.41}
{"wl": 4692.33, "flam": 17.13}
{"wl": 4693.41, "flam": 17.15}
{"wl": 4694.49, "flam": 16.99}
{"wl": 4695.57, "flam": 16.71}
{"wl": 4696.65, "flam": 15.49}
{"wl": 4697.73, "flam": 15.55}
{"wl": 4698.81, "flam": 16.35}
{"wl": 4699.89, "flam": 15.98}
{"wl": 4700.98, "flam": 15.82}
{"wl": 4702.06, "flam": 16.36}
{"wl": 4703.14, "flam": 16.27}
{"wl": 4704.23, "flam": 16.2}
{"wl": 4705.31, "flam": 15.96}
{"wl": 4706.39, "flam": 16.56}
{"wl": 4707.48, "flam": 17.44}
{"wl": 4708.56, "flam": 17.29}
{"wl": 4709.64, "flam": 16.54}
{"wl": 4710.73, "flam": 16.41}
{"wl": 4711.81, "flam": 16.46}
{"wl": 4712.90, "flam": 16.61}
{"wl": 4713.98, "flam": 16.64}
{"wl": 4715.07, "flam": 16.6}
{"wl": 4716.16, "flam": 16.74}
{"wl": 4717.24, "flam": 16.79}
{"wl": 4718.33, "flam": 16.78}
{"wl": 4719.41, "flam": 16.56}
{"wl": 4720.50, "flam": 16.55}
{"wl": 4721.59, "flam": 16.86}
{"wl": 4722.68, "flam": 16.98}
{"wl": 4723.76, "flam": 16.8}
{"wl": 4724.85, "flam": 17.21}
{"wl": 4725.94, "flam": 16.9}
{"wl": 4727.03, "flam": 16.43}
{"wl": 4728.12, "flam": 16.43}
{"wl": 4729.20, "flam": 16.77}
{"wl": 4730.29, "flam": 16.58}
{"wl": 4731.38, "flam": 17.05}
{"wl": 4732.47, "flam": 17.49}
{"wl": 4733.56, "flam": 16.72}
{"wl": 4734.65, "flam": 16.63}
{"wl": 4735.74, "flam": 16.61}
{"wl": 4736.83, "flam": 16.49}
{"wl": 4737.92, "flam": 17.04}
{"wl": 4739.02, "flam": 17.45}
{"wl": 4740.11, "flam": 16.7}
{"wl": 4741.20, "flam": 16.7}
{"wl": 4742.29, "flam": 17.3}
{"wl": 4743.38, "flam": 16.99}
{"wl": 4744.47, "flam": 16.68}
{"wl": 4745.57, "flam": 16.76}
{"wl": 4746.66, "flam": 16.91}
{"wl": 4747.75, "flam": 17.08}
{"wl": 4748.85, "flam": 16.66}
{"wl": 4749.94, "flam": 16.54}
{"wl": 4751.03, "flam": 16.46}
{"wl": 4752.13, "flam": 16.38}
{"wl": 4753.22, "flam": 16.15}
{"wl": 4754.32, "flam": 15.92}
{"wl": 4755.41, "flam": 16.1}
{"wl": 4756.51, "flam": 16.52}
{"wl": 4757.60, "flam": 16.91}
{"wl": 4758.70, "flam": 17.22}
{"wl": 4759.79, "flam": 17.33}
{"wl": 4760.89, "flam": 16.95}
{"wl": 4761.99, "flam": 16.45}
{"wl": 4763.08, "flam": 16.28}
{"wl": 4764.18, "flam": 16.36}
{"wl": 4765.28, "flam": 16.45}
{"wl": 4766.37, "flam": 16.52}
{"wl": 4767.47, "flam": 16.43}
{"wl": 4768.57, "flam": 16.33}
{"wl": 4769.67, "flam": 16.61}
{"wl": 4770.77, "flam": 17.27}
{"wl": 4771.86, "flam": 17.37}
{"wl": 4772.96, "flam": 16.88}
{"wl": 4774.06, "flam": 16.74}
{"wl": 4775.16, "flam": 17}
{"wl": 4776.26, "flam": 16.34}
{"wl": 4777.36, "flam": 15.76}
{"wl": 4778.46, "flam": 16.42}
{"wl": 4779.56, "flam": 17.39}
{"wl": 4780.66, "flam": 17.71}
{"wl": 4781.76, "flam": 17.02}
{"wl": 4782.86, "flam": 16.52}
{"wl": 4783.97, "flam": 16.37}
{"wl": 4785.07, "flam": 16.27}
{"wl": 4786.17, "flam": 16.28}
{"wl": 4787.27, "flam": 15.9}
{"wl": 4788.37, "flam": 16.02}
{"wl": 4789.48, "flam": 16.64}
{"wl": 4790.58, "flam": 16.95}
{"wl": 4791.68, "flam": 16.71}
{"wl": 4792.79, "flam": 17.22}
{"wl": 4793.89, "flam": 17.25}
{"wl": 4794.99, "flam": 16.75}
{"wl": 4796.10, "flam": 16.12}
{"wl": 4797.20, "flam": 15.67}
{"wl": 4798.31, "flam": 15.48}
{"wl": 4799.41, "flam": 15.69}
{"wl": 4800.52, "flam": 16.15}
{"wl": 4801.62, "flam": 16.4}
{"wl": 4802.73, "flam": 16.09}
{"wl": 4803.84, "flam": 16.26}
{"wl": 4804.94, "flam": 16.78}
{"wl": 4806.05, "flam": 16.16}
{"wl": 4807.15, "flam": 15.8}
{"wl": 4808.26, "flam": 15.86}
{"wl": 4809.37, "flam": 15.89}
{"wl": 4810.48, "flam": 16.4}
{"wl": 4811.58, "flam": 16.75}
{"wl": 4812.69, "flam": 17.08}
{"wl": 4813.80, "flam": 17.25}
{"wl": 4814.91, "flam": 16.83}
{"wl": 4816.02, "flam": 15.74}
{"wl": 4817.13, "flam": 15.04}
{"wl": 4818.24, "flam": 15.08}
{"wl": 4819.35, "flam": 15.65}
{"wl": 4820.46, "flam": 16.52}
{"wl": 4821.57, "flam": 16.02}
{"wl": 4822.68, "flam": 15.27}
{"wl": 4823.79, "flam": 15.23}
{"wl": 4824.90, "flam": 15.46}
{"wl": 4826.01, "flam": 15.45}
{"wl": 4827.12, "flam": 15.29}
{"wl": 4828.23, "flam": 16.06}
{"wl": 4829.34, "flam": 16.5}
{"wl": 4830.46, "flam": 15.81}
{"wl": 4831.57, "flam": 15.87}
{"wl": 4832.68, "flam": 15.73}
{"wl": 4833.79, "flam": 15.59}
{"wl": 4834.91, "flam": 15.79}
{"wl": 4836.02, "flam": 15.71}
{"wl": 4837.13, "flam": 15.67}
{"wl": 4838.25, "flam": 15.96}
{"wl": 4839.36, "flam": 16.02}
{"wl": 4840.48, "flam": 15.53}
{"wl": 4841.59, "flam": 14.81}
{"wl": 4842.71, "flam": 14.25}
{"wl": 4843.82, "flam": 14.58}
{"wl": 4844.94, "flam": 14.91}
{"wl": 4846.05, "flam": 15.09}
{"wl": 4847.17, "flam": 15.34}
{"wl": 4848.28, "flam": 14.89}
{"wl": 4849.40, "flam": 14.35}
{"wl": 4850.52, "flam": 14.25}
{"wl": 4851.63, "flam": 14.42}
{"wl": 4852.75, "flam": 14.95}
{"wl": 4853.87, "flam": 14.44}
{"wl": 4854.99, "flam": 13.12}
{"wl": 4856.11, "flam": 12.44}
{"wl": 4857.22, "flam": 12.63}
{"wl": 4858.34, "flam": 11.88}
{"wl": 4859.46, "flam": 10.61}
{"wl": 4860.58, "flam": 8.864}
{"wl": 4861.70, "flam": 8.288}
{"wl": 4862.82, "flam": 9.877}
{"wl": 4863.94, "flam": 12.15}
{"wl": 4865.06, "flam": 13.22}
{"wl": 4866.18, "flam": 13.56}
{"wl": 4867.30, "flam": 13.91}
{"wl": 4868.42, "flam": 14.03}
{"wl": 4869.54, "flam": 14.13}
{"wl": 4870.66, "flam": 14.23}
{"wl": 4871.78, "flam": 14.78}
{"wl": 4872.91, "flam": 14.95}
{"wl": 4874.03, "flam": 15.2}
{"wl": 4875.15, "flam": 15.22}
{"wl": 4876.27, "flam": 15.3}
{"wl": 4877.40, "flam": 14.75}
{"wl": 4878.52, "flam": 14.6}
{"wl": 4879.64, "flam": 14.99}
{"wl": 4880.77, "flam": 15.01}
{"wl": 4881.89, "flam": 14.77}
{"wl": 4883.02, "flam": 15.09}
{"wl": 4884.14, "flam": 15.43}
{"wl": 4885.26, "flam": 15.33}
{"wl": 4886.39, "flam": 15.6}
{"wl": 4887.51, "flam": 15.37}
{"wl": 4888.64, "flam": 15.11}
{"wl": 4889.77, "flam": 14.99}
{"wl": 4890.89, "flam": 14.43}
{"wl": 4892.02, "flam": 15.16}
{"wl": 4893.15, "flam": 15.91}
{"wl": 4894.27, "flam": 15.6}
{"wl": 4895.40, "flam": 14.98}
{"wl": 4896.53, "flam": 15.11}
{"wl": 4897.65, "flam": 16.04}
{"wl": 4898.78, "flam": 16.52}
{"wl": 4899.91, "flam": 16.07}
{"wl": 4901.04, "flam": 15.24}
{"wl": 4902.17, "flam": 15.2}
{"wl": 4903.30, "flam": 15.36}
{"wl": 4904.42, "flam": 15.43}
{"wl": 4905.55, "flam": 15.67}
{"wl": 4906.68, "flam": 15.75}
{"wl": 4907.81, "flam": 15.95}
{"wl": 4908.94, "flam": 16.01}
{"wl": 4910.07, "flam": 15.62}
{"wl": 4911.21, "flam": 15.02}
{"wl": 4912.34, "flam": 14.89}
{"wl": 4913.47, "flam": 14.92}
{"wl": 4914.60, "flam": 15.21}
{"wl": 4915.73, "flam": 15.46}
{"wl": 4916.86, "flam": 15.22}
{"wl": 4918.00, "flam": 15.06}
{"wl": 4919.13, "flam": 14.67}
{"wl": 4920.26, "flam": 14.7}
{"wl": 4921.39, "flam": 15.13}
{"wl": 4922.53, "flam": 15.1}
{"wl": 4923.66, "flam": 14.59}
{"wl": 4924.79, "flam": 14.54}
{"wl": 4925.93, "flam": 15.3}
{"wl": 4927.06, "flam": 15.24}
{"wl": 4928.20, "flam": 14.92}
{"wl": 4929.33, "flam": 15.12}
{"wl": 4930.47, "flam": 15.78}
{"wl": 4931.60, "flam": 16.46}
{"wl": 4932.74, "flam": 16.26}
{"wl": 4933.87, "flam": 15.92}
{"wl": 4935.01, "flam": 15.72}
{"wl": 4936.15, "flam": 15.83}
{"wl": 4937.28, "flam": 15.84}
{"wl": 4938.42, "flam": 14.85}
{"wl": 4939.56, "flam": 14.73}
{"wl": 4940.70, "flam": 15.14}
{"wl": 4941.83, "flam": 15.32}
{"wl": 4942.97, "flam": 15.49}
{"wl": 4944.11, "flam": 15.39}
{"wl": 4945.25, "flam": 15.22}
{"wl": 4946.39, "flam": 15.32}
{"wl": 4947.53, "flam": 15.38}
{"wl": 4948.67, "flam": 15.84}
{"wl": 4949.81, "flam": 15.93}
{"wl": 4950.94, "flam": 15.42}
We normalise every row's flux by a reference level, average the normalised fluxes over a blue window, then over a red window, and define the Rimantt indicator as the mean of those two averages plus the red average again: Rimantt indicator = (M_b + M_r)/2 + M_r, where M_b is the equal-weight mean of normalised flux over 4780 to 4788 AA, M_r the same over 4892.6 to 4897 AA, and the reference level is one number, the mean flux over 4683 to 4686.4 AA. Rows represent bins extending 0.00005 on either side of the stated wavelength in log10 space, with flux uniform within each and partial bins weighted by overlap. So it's 1.84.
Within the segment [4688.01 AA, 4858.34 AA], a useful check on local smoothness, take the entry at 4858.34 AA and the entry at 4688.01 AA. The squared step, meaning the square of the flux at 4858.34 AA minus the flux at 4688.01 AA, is 27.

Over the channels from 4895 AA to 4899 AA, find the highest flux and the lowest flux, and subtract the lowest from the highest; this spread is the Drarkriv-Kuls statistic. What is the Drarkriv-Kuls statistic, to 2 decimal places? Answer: 1.54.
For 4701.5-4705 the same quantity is 0.16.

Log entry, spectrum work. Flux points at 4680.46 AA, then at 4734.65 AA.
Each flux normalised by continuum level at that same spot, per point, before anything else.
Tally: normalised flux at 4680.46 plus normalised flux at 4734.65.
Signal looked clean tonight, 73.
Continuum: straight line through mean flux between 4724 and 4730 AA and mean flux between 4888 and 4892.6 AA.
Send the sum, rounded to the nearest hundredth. 1.98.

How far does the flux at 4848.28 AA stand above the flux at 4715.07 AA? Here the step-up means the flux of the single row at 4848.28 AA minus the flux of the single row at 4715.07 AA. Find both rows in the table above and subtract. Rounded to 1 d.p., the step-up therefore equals -1.7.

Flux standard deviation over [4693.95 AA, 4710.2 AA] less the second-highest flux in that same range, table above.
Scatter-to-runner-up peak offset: -16.7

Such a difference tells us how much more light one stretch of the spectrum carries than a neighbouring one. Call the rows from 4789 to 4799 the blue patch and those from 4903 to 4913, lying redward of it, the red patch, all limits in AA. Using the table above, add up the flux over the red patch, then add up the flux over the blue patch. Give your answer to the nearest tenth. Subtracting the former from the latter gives 9.1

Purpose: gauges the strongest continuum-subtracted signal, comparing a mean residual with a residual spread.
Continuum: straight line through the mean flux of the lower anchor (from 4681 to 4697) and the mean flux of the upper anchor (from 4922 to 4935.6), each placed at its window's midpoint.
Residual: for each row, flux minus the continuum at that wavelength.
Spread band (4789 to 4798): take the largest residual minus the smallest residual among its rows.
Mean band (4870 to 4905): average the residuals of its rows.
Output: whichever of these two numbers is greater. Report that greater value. 1.6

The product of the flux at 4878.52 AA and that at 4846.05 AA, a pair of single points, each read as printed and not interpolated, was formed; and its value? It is 220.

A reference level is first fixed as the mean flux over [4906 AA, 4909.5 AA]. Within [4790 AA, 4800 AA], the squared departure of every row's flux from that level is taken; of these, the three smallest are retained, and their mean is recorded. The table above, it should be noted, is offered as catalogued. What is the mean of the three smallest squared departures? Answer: 0.05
